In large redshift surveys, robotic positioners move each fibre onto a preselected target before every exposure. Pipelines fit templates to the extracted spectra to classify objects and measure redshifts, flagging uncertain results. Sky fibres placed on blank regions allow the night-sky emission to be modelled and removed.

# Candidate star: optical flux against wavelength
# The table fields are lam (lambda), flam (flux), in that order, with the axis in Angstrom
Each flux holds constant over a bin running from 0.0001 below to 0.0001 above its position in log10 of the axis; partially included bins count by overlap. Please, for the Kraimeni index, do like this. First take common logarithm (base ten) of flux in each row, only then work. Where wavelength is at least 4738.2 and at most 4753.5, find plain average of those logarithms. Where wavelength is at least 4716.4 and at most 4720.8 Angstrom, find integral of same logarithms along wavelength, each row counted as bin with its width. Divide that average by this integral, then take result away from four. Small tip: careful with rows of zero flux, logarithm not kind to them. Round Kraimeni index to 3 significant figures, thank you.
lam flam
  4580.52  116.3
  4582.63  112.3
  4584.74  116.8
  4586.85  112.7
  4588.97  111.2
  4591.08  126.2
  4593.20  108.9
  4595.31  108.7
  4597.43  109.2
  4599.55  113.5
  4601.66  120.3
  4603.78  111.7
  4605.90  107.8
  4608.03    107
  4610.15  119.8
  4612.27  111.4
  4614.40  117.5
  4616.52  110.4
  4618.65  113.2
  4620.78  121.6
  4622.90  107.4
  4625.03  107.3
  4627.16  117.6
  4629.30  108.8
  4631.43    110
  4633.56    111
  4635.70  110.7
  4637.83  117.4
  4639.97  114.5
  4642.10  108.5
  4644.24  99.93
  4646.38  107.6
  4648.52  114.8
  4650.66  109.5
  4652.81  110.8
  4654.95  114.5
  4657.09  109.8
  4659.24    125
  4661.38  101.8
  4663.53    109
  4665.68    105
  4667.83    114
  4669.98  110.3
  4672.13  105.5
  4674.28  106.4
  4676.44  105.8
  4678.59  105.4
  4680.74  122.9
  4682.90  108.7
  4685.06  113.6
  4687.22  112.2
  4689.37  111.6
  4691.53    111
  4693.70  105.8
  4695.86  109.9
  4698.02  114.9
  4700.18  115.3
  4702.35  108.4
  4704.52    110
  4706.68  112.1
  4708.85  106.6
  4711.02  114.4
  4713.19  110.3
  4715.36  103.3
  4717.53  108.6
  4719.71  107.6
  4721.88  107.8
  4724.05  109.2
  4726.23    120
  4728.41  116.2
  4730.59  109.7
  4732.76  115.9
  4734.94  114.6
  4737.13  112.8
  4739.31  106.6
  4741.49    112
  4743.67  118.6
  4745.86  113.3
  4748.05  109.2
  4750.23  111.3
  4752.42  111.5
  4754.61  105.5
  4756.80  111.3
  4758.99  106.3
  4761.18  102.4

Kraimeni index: 3.77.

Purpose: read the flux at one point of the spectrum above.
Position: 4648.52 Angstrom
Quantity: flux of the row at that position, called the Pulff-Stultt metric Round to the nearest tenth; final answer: 114.8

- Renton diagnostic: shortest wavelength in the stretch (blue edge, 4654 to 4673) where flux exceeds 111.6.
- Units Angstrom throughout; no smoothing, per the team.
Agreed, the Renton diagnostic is 4654.95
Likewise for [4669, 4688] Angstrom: 4680.74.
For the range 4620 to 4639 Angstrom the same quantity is 4620.78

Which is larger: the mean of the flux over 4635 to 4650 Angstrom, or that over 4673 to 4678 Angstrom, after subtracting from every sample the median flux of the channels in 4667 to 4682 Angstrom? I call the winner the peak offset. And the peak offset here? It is 4.1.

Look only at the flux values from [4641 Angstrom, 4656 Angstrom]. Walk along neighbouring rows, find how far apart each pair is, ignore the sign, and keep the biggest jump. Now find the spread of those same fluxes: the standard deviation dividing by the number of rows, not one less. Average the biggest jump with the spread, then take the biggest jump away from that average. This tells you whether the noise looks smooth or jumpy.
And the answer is -2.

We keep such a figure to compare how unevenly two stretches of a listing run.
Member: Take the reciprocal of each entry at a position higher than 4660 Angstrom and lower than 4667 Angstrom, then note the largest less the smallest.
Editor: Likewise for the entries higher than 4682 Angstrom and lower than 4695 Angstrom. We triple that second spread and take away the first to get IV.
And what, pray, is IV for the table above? 0.0013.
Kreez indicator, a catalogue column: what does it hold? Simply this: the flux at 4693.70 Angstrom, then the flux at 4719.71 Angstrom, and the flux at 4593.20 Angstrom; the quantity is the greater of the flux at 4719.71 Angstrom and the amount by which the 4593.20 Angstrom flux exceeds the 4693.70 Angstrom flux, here 108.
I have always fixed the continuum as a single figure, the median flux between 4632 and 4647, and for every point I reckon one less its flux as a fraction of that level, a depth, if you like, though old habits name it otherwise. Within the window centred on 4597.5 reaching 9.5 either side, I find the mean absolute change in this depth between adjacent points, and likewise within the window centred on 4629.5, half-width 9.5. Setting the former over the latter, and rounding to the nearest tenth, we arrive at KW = 1.3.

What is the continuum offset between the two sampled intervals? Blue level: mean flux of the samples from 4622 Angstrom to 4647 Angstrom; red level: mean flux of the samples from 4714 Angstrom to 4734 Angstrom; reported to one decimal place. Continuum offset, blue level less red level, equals -0.9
